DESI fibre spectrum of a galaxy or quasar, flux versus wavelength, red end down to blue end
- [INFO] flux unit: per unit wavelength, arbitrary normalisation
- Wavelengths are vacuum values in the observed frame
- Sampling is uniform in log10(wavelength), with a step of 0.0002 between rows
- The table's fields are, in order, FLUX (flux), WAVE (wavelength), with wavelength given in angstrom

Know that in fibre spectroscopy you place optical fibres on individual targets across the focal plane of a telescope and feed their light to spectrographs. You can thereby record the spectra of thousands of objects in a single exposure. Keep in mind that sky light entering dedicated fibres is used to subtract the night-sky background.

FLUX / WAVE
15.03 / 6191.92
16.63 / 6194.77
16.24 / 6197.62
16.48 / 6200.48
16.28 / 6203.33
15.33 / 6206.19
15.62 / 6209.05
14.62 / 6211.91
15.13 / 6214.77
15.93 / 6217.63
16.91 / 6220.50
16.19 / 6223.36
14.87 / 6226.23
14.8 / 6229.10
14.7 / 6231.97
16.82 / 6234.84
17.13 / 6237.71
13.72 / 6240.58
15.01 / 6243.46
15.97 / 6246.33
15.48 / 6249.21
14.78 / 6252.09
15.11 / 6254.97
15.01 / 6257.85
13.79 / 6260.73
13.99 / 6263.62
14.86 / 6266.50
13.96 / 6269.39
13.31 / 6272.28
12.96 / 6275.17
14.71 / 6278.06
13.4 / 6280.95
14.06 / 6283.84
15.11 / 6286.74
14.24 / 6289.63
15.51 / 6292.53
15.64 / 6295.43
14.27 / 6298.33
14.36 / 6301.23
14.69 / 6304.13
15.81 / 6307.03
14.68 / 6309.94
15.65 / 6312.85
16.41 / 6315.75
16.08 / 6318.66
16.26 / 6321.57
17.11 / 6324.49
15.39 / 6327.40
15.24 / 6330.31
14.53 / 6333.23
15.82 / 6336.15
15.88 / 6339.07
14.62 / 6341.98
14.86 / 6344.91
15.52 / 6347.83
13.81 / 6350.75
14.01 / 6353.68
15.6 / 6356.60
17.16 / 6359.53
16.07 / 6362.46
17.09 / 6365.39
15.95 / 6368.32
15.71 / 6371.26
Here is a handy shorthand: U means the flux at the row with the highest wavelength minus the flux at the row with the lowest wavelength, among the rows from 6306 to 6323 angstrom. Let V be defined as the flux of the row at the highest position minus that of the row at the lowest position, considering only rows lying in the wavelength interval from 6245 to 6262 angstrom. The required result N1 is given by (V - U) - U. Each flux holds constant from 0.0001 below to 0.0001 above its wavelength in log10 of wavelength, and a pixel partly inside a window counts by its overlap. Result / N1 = -3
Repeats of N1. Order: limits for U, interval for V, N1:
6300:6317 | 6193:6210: -5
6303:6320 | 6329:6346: -3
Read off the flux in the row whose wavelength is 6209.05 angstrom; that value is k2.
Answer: 15.62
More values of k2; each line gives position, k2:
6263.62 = 13.99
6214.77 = 15.13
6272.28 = 13.31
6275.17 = 12.96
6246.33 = 15.97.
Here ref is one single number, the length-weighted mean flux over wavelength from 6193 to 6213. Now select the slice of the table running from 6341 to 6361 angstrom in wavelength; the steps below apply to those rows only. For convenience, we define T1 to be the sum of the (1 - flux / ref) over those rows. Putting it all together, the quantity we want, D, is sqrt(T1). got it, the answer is 0.60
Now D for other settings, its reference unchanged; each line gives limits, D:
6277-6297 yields 0.74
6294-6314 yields 0.62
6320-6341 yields 0.25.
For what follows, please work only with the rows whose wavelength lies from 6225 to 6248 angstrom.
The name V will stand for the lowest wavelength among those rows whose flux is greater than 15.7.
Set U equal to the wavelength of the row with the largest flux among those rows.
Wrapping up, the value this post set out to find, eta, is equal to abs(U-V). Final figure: 2.9 angstrom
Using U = 6237.71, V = 6234.84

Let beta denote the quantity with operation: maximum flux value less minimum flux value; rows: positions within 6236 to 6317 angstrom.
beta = 4.2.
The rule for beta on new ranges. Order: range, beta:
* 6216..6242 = 3.4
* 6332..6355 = 2.1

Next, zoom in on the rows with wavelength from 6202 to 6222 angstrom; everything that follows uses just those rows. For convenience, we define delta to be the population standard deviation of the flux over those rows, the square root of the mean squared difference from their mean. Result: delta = 0.71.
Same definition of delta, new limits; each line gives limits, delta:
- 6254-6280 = 0.73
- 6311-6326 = 0.48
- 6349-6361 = 1.35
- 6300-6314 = 0.58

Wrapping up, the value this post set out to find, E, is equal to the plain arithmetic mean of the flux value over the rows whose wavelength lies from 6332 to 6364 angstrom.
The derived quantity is 15.3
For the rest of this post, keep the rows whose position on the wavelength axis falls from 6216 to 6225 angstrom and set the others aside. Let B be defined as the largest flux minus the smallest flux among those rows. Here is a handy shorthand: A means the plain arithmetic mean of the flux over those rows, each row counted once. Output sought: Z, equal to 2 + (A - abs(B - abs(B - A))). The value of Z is 4.0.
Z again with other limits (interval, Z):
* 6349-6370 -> 8.7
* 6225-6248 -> 8.8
